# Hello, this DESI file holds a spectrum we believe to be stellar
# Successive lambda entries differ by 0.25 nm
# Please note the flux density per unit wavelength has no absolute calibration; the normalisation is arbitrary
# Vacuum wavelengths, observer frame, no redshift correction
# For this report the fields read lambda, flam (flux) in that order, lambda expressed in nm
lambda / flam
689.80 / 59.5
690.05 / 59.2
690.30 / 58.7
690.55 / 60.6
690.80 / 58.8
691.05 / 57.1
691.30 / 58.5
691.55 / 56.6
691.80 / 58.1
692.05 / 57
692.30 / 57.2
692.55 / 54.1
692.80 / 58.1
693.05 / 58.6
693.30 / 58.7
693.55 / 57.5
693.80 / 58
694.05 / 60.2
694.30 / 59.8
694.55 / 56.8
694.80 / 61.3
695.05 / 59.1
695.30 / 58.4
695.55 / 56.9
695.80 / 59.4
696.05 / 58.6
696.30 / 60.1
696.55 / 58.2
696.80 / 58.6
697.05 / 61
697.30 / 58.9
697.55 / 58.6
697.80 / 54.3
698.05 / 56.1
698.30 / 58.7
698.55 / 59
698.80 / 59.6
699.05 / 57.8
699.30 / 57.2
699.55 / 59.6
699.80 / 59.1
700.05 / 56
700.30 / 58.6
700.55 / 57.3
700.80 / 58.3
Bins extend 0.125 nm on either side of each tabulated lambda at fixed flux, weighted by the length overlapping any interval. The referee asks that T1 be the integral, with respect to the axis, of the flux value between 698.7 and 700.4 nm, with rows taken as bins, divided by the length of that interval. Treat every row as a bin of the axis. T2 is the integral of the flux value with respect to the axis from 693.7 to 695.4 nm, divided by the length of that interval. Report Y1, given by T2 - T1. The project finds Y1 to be 0.9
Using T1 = 58.2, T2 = 59.1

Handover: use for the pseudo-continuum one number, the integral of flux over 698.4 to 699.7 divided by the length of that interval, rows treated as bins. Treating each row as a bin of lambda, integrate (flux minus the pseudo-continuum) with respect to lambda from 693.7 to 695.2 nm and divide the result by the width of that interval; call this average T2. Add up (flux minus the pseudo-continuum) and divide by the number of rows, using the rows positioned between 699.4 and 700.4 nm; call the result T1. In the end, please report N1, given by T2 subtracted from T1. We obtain -0.9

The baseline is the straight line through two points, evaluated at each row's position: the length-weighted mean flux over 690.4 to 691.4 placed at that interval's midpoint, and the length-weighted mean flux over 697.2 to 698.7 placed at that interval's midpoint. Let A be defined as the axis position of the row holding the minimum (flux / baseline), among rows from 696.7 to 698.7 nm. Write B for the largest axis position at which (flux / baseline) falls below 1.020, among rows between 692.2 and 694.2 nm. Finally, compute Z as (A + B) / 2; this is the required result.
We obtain 695.80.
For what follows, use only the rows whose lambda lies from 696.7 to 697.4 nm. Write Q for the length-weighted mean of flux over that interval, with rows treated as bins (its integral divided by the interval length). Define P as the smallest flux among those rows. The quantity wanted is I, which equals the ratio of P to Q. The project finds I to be 0.984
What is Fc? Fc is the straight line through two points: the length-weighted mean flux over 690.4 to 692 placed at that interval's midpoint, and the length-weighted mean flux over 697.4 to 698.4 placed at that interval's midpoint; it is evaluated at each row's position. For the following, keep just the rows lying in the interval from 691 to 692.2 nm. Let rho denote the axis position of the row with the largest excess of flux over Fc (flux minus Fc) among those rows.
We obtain 691.30 nm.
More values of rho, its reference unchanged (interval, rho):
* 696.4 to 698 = 697.05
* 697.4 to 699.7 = 699.55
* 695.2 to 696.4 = 696.30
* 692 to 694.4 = 694.05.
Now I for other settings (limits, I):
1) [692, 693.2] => 0.949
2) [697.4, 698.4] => 0.954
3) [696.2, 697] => 0.984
